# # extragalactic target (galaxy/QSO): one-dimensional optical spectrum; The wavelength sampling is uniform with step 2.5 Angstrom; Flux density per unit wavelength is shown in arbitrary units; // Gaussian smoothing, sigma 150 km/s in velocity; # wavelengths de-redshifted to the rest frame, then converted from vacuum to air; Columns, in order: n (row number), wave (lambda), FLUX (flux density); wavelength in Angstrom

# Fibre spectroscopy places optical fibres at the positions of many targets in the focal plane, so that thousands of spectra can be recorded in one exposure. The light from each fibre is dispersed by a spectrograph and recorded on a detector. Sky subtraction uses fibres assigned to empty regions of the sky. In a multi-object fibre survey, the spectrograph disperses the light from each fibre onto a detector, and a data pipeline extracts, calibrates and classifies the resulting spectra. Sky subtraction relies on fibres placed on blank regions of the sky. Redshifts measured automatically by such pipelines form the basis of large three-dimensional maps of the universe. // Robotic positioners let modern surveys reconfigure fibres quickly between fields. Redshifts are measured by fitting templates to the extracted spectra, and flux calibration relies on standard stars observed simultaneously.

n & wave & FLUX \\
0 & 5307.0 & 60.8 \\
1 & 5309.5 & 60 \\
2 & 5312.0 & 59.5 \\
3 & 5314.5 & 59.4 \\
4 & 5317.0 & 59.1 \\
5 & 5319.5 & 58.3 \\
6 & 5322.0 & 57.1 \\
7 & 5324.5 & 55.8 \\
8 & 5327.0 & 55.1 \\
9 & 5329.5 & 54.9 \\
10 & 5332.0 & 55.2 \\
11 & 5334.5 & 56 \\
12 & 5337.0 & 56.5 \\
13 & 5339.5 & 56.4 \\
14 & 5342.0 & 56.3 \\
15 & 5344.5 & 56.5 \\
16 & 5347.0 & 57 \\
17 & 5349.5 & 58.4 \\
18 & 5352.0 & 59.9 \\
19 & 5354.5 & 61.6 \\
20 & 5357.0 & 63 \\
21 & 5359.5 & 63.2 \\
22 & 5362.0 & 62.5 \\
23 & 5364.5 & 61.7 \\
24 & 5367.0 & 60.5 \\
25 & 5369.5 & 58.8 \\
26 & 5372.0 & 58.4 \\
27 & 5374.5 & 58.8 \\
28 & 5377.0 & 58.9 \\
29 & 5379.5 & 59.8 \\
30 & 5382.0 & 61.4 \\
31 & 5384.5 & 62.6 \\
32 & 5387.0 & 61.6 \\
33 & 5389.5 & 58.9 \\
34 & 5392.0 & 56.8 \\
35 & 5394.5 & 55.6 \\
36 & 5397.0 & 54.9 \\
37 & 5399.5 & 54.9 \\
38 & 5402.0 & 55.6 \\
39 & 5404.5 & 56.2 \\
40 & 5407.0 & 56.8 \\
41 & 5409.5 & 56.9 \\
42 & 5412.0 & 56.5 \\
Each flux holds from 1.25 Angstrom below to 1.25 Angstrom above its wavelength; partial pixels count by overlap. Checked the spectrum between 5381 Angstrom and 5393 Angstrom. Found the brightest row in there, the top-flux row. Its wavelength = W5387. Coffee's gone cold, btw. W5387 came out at 5384.5 Angstrom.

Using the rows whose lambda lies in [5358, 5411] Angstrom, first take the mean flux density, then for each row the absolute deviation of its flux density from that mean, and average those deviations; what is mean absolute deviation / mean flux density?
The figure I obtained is 0.037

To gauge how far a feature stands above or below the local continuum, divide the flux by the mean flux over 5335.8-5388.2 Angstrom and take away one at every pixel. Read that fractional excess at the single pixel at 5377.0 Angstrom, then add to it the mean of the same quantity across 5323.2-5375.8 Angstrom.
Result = -0.04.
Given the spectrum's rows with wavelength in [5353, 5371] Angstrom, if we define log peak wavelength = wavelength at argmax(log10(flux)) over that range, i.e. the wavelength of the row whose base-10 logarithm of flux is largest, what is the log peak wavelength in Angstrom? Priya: 5359.5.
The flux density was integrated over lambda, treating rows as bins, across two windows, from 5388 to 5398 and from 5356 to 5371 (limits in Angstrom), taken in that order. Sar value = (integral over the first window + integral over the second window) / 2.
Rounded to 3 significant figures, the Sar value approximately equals 745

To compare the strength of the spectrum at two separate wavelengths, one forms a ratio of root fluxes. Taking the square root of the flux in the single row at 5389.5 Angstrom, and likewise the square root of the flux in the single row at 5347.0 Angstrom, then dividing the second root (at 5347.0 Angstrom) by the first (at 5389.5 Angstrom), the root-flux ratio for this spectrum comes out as 0.98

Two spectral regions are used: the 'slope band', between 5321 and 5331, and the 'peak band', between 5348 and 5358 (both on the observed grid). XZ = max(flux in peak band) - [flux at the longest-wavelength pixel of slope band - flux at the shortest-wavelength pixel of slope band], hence 65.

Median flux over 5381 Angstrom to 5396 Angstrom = 60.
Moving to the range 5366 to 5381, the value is 59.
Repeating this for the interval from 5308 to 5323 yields 59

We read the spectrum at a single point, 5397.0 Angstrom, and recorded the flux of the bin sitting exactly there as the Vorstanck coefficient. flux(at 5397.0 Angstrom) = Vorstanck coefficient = 54.9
